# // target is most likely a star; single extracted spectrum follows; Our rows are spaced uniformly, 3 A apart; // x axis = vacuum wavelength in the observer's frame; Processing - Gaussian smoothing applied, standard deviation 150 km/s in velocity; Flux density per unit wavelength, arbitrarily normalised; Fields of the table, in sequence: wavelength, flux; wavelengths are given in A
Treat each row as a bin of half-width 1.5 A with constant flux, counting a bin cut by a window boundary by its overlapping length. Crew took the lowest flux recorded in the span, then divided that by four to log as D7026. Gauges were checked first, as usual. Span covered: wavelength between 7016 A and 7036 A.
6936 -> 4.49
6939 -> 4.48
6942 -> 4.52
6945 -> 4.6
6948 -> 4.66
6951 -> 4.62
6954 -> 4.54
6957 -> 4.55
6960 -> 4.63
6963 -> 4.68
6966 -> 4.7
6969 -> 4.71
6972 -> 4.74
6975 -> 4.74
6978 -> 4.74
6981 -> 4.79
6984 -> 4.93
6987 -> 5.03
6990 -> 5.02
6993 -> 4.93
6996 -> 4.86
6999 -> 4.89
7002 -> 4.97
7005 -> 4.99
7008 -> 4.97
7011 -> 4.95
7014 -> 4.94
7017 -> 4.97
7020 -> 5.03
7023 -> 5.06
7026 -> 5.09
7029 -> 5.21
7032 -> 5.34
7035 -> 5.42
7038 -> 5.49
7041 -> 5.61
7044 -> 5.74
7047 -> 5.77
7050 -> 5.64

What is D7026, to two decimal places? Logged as 1.24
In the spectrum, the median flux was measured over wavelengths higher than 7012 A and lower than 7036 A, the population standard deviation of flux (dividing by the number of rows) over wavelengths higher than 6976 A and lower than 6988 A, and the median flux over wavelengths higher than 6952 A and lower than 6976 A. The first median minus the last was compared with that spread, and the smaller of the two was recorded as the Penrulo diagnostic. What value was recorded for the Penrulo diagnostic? 0.115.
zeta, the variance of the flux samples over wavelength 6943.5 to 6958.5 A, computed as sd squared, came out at 0.002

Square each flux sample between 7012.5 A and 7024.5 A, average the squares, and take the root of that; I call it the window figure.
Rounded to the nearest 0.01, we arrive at 5.00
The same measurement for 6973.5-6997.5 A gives 4.88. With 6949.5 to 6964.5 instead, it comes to 4.60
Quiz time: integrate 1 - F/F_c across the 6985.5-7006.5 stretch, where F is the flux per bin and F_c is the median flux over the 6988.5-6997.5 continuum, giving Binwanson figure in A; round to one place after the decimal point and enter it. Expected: -0.1 A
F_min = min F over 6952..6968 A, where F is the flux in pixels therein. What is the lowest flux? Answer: 4.54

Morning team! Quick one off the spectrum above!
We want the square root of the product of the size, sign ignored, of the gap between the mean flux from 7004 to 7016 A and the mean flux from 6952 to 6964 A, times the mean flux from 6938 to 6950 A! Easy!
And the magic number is 1.29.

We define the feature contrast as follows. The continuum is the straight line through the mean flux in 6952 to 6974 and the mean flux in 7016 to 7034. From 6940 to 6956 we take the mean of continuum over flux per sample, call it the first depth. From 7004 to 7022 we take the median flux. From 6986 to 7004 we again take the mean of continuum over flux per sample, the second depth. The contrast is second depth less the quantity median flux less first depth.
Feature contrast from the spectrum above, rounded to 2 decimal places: -2.99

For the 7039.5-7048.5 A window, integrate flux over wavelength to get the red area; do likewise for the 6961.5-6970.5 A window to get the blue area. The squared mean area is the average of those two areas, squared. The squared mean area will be 2192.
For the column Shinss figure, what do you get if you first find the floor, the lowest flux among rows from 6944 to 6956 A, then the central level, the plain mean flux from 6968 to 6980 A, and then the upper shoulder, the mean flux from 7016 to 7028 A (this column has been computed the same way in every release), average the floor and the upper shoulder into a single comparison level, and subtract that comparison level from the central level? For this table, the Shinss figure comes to -0.06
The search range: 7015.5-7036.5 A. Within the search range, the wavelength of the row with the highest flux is 7035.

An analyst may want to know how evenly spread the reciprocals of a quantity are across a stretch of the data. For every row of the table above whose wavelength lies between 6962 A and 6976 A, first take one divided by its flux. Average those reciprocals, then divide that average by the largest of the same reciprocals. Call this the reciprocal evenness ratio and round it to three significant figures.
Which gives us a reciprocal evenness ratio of 0.993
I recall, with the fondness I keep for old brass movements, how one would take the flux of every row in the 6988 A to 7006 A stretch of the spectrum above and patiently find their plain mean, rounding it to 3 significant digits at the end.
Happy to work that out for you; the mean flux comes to 4.94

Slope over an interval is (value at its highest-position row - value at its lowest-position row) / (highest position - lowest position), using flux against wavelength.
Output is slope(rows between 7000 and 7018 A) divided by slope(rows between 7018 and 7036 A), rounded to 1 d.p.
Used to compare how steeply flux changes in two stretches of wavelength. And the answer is 0.0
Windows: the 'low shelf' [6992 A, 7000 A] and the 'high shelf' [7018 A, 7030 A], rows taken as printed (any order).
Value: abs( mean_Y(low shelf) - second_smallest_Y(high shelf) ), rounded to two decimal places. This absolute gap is 0.17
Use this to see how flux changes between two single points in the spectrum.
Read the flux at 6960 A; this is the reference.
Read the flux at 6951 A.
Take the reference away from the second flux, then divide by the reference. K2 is 0.00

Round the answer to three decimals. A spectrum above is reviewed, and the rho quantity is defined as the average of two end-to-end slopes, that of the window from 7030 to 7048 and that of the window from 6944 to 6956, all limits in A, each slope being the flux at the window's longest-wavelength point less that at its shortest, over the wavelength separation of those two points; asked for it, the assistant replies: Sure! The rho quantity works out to 0.011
